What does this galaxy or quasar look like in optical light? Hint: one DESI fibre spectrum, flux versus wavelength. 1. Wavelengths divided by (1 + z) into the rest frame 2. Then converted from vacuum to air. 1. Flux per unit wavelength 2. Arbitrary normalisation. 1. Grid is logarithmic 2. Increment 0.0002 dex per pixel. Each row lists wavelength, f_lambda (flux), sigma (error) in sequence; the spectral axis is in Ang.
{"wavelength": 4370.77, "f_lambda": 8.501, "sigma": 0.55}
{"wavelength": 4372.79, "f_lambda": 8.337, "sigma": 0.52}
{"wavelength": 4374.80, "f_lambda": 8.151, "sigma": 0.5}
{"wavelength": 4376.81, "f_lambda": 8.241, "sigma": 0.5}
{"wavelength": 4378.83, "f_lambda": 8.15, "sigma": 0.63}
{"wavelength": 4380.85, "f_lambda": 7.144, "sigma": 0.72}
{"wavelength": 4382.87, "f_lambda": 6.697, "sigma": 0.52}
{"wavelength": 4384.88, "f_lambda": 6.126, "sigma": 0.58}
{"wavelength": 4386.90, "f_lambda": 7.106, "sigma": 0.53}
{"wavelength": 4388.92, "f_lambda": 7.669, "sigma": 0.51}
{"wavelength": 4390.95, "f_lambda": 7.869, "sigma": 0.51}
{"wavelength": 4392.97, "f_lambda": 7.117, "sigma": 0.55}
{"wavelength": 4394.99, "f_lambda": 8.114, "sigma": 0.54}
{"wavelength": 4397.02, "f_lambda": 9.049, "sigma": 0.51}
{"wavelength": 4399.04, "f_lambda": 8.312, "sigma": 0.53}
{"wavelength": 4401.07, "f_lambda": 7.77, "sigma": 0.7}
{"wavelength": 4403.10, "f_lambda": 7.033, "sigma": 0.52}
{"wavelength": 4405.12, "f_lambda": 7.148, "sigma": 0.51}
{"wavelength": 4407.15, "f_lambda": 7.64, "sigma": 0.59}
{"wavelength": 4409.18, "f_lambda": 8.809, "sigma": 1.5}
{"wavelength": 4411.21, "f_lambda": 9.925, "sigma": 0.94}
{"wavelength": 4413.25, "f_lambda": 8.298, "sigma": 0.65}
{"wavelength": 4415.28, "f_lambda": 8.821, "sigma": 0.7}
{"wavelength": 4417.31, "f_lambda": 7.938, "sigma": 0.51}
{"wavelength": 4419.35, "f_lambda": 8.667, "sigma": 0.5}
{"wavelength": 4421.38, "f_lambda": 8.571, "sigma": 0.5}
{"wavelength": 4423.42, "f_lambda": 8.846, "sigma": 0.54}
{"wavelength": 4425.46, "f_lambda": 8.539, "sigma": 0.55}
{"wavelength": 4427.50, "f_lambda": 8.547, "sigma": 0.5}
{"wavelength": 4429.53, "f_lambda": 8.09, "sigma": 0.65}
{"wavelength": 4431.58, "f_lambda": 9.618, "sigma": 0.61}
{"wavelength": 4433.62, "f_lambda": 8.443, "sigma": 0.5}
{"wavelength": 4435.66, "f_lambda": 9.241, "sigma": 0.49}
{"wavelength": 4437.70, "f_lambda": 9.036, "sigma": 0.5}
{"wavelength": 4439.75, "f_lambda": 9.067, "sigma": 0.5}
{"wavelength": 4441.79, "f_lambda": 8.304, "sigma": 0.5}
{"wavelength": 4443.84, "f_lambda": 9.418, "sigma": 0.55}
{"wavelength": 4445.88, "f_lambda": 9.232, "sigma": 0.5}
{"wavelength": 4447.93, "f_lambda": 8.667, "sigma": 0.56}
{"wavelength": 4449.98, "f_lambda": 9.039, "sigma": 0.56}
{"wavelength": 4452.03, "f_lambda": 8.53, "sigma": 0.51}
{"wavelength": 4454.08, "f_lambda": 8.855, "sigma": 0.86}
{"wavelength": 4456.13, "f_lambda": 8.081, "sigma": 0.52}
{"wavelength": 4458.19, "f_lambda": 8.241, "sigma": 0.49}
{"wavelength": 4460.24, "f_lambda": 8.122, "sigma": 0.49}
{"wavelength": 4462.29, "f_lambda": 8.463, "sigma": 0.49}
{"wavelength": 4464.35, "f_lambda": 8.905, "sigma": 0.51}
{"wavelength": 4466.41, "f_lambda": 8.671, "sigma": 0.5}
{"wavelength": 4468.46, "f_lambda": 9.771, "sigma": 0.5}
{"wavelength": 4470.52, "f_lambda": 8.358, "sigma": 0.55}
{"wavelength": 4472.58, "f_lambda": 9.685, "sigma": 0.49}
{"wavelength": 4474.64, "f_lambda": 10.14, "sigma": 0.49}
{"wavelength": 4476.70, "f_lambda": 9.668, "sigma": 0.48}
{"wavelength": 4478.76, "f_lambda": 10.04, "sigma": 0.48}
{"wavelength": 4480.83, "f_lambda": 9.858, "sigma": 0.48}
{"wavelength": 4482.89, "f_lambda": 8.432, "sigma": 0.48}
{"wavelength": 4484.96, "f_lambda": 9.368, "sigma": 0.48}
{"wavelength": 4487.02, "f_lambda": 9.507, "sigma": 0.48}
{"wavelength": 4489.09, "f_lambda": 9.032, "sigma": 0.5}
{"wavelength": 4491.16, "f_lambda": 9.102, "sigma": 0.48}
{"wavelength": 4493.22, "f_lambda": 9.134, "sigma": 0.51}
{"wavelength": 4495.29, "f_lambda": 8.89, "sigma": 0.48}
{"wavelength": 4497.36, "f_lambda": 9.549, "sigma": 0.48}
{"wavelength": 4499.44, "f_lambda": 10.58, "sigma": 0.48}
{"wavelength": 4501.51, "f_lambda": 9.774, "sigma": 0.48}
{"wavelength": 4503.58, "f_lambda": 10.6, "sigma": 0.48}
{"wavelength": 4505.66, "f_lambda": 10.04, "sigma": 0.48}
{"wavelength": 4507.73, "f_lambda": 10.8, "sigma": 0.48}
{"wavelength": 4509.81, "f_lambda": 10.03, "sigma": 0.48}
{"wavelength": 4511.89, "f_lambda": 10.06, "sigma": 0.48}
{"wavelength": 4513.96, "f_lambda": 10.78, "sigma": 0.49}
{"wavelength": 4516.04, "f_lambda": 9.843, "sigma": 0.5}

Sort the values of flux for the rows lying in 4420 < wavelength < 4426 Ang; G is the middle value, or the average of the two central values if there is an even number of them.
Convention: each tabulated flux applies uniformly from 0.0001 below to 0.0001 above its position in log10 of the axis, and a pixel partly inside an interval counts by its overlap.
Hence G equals 8.6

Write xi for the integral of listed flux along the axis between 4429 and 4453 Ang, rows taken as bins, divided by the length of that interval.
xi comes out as 8.9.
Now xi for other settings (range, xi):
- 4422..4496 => 9.0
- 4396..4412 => 8.2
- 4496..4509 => 10.2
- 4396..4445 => 8.6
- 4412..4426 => 8.5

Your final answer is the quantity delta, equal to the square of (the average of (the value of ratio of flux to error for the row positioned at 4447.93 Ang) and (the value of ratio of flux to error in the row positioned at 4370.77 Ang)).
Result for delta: 239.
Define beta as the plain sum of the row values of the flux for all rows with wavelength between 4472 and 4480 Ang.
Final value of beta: 39.5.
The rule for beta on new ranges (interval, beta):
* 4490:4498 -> 36.7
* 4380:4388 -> 27.1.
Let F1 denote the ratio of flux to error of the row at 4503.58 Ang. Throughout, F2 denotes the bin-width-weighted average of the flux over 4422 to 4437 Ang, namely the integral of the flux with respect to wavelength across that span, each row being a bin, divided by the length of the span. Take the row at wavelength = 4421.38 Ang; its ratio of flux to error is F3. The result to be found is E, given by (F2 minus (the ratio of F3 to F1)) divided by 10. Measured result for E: 0.80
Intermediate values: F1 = 22.1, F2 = 8.8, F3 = 17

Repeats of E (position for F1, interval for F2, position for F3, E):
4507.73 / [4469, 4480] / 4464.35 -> 0.88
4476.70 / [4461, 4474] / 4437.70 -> 0.81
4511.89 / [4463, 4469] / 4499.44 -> 0.80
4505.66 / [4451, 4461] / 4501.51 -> 0.74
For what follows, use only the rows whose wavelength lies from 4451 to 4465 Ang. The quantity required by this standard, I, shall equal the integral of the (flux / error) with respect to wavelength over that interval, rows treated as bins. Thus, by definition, 221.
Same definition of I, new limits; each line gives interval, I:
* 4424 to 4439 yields 246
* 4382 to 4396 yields 191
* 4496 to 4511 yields 318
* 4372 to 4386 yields 190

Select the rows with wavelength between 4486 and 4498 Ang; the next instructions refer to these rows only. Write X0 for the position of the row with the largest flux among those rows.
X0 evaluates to 4497.36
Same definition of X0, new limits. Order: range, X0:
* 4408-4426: 4411.21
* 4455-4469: 4468.46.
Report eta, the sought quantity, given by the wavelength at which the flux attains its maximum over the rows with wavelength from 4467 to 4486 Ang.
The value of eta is 4474.64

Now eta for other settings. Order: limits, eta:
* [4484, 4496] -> 4487.02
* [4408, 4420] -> 4411.21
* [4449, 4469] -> 4468.46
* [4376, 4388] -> 4376.81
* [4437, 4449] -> 4443.84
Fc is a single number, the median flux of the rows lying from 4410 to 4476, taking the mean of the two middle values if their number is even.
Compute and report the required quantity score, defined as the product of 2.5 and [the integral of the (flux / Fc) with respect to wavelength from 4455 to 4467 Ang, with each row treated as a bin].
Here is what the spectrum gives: 29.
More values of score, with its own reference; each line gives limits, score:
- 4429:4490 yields 158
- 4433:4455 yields 56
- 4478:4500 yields 59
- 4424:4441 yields 43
